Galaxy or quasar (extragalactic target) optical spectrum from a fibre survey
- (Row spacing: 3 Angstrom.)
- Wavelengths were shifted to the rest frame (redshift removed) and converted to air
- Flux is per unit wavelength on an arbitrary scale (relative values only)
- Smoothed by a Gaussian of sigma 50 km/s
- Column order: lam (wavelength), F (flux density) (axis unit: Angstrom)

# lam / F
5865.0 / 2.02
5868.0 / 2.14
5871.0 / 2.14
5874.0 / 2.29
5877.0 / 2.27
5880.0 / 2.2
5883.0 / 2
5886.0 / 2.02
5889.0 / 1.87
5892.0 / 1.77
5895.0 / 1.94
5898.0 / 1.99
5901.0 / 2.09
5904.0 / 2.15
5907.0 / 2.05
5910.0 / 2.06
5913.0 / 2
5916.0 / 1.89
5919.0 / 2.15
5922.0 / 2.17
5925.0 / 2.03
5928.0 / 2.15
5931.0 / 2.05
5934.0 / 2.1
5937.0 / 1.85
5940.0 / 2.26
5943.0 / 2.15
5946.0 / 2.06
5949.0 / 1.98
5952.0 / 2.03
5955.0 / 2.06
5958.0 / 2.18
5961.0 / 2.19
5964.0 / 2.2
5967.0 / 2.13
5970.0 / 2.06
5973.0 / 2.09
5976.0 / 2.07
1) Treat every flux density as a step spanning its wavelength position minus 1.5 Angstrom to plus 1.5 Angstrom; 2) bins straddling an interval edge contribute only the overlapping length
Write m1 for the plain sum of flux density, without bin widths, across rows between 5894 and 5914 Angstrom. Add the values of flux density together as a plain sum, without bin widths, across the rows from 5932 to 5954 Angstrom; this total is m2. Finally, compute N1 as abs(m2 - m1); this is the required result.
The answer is 0.15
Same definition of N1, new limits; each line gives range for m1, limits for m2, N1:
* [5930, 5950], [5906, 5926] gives 0.10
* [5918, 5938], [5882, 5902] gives 0.82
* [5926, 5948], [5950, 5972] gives 0.23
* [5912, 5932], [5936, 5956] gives 0.05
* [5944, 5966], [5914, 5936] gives 0.16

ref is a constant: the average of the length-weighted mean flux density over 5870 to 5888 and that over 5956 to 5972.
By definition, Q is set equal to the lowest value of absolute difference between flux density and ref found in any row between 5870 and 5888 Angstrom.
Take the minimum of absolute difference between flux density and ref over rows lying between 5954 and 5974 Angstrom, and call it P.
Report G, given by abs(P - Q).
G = 0.0100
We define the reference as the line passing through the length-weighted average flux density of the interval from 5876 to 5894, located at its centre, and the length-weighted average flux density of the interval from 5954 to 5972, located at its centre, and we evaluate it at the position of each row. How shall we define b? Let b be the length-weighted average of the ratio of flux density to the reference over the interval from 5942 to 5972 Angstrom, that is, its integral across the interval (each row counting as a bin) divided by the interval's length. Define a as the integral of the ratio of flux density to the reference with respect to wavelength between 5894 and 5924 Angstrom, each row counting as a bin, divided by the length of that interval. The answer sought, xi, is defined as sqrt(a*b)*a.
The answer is 0.994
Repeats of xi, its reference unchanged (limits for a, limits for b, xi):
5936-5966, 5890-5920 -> 0.978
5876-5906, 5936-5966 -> 0.999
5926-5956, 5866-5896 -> 0.991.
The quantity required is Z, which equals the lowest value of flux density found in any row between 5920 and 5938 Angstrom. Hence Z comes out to 1.85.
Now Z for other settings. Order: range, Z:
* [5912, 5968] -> 1.85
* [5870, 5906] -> 1.77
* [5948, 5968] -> 1.98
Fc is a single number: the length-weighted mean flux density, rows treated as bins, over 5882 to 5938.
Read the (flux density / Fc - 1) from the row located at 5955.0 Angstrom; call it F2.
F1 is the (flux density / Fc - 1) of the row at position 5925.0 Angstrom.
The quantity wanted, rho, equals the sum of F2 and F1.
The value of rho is 0.03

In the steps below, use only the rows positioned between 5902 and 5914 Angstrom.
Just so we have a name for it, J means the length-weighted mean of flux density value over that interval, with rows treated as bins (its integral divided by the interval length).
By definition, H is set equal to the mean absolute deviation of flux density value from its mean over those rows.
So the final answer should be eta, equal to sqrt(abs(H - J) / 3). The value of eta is 0.822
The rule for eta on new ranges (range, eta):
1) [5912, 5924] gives 0.805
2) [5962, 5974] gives 0.832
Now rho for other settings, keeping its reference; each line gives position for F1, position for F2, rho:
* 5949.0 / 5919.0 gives 0.05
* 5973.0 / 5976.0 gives 0.06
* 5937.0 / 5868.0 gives -0.02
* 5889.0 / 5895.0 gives -0.11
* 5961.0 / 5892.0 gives -0.04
